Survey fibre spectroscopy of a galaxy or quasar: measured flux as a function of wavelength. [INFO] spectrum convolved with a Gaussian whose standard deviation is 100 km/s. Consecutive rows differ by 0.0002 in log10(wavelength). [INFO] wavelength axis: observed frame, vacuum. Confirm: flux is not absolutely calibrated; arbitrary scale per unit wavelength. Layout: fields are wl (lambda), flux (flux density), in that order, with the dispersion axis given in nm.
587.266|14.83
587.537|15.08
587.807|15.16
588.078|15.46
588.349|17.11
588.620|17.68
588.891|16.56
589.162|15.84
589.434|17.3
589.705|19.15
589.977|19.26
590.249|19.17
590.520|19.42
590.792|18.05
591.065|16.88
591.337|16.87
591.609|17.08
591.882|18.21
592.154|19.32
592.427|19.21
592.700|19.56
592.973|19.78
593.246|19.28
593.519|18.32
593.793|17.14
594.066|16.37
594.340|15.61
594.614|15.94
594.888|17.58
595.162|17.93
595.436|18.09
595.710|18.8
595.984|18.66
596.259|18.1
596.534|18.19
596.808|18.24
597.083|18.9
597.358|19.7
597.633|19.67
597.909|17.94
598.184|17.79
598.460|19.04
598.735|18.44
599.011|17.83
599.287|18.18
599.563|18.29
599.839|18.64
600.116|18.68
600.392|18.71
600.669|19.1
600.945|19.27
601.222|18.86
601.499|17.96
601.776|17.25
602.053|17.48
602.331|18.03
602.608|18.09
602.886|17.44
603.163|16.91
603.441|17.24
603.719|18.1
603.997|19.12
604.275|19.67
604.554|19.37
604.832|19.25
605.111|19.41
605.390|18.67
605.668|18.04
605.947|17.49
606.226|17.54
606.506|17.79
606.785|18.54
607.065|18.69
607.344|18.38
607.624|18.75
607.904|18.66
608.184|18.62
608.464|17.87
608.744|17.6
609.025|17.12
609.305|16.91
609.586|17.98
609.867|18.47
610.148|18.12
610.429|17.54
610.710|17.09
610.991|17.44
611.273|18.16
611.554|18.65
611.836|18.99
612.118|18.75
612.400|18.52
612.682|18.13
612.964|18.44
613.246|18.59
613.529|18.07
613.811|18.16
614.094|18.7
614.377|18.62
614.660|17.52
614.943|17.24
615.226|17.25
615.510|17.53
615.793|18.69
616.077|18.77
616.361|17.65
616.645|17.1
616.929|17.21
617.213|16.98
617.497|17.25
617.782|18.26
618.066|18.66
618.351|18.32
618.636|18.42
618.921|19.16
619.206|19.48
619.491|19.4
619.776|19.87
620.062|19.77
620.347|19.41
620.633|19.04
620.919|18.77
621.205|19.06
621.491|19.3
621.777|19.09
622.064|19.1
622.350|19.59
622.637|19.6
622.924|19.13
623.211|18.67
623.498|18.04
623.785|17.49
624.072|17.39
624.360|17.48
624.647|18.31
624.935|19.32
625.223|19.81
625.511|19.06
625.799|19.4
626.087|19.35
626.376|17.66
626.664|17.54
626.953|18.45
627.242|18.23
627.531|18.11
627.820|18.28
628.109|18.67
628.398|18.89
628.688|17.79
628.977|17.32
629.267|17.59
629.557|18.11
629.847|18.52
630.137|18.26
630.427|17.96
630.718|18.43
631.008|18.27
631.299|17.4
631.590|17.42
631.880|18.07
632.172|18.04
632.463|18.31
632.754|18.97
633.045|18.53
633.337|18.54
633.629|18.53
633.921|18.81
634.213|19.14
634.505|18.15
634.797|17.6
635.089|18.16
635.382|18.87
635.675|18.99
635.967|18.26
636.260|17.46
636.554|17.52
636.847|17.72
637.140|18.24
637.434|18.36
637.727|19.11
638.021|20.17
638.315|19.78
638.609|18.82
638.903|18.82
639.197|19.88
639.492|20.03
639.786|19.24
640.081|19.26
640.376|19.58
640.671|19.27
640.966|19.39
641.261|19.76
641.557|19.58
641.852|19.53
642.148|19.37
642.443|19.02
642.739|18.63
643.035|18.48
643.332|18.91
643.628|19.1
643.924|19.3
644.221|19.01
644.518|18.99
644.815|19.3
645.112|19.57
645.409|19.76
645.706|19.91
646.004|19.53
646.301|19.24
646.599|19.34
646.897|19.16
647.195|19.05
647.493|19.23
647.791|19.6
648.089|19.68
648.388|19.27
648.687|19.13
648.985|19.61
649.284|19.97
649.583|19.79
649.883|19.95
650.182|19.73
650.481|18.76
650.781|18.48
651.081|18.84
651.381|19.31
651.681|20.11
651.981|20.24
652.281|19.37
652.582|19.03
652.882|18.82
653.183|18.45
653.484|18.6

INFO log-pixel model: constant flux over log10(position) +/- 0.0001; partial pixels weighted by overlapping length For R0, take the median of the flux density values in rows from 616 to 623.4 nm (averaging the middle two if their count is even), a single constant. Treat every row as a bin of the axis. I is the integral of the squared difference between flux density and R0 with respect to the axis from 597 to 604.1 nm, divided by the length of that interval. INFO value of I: 1.08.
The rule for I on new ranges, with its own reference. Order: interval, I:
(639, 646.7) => 0.22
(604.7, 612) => 1.26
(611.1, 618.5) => 1.32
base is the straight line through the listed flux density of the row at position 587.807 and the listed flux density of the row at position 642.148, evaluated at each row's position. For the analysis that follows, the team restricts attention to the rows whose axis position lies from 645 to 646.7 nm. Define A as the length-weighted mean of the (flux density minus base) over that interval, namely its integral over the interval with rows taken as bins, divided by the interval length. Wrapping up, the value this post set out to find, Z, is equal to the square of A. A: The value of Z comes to 0.0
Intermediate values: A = -0.1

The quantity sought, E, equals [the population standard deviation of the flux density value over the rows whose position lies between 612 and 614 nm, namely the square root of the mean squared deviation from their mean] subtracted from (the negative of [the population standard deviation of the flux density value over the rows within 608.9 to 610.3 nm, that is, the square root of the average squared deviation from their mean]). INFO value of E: -0.8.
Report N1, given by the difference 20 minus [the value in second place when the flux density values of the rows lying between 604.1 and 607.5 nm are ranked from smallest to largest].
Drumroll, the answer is 2.46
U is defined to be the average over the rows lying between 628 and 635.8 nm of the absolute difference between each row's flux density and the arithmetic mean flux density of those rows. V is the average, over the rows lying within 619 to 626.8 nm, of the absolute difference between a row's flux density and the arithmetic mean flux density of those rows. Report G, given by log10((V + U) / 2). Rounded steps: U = 0.42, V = 0.64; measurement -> -0.274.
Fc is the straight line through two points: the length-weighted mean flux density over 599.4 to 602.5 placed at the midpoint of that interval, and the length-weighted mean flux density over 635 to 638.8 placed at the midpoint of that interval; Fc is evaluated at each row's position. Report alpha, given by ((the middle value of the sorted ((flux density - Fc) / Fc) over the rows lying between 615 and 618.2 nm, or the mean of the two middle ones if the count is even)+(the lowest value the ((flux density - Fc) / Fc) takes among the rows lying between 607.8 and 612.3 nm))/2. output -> -0.066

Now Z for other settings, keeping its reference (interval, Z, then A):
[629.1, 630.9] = 0.1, -0.3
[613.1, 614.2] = 1.5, 1.2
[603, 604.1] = 2.0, 1.4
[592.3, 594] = 10.2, 3.2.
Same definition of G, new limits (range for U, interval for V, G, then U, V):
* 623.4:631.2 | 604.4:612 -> -0.254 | 0.52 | 0.59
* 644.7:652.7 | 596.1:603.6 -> -0.336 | 0.35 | 0.58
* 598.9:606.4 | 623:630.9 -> -0.222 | 0.66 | 0.54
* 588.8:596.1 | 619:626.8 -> -0.064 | 1.08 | 0.64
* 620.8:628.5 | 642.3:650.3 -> -0.331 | 0.61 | 0.32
